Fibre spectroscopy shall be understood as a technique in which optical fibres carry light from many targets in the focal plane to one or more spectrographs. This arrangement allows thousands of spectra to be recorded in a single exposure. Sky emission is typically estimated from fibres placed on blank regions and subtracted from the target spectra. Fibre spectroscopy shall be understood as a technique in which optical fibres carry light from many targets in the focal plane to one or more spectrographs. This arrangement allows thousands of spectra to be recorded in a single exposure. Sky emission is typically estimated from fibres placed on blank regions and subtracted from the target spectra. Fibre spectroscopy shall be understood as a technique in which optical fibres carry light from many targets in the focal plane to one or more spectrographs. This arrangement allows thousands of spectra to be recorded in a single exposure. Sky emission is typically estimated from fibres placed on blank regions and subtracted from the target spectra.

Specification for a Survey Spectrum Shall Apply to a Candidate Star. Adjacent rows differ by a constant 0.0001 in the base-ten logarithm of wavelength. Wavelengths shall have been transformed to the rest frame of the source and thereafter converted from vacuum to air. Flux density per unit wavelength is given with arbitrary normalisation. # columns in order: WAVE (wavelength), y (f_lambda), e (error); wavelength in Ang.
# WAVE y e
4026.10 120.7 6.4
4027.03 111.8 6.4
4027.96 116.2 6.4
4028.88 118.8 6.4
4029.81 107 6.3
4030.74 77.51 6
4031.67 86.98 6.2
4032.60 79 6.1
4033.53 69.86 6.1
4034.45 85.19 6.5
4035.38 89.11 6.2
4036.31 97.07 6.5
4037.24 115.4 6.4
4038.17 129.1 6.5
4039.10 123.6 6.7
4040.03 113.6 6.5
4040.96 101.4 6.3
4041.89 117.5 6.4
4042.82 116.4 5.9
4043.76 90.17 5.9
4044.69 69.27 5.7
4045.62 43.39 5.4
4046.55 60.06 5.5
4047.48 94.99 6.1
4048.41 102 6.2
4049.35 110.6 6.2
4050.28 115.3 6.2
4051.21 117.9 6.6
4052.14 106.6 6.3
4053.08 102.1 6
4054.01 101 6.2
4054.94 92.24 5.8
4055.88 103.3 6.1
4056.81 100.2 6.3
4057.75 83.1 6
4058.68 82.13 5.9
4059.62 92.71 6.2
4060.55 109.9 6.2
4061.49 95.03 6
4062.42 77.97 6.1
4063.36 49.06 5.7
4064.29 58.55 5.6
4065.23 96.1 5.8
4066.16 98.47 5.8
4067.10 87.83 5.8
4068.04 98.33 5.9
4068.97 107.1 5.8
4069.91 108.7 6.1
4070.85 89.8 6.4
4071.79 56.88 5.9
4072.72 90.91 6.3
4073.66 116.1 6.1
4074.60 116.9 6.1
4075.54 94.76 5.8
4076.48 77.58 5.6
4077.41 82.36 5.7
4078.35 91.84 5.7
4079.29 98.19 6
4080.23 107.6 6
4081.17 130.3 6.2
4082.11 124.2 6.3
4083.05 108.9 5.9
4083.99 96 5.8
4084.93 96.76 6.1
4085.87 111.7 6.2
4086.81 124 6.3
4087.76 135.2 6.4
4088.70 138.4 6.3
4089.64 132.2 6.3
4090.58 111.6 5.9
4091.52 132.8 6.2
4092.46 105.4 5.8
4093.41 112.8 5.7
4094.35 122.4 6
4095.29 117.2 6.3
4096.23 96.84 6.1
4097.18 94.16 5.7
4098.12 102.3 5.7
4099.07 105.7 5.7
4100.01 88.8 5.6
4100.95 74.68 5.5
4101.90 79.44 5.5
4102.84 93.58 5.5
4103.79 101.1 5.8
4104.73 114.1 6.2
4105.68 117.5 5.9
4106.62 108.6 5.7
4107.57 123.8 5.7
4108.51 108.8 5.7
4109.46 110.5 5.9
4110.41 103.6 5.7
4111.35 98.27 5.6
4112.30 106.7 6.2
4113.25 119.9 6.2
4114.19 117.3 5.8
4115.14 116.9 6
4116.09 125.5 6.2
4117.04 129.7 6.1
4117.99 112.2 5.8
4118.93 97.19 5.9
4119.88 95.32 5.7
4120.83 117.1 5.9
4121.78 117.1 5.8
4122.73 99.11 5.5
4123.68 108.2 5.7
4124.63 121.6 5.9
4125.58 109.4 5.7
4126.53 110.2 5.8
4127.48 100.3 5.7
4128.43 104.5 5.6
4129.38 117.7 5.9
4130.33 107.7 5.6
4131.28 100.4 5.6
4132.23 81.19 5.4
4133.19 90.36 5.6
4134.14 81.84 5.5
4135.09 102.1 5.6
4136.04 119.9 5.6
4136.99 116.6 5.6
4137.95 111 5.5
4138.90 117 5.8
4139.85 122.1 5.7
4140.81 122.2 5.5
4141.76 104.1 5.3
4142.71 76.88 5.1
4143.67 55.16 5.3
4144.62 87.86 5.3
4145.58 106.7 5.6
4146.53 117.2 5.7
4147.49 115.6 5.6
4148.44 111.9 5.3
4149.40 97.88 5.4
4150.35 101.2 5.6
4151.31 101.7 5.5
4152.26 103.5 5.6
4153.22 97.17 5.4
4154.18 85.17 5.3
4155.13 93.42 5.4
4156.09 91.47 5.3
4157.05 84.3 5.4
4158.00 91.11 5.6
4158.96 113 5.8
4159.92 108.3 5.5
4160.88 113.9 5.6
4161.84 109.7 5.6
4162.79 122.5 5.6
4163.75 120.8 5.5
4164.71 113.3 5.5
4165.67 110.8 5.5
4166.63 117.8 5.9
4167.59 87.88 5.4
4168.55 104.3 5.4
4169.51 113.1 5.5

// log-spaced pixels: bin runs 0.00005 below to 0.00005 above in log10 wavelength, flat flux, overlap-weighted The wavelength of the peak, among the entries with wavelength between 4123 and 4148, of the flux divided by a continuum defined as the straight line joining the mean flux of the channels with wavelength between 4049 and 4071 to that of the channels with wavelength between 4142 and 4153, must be 4124.63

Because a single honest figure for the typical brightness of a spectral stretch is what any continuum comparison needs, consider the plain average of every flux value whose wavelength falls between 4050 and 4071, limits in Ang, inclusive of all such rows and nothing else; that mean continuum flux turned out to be 94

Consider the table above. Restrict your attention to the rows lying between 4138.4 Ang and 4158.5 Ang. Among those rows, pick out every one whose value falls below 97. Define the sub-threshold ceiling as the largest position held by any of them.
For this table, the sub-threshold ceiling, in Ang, 4158.00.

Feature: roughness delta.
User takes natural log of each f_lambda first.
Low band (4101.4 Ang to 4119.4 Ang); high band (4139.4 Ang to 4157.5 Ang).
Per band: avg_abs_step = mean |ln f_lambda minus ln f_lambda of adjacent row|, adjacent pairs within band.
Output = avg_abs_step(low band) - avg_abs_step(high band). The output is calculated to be -0.039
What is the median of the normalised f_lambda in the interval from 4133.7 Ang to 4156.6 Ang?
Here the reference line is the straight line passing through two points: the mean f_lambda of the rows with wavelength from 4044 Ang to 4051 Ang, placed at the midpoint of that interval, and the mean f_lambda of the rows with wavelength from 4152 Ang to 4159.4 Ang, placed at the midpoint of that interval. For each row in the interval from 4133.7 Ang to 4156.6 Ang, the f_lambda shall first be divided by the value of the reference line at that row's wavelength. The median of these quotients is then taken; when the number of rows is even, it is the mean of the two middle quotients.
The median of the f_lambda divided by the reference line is 1.10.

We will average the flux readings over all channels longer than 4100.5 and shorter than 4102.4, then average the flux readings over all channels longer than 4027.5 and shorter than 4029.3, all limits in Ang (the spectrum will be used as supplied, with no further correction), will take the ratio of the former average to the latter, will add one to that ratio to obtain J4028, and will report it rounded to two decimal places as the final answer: 1.66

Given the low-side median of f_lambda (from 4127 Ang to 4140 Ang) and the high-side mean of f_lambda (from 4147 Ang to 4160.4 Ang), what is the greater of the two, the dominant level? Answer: 106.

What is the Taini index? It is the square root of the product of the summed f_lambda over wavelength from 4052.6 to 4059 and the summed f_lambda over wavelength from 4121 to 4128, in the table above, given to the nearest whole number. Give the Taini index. 713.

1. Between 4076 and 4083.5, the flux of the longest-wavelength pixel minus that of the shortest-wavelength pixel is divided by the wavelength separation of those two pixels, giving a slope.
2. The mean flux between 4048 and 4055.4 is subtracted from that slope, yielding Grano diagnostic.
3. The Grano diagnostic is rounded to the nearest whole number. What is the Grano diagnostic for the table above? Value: -101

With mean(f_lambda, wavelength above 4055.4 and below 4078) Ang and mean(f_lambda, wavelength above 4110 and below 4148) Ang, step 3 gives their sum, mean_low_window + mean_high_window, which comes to 197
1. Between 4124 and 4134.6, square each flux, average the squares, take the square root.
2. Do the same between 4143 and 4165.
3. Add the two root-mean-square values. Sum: 206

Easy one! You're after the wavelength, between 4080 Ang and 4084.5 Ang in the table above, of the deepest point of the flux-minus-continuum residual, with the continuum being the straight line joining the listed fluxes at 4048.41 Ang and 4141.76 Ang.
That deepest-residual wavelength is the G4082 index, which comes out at 4083.99 Ang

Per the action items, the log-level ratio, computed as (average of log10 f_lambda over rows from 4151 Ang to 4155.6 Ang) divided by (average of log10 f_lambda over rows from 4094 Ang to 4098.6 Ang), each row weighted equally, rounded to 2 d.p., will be 0.98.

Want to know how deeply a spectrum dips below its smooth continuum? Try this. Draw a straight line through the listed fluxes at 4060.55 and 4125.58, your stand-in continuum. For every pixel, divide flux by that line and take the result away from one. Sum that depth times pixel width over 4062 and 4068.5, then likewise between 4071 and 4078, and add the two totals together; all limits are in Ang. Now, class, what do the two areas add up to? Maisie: 2.9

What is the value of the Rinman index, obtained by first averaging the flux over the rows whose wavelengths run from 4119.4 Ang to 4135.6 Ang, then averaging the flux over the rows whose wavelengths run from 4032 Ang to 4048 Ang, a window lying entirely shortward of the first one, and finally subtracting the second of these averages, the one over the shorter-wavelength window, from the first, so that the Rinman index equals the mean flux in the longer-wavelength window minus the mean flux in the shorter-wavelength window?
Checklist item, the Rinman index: 10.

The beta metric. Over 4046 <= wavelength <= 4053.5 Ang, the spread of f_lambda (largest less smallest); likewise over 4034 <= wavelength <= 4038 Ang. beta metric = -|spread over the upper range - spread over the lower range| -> -28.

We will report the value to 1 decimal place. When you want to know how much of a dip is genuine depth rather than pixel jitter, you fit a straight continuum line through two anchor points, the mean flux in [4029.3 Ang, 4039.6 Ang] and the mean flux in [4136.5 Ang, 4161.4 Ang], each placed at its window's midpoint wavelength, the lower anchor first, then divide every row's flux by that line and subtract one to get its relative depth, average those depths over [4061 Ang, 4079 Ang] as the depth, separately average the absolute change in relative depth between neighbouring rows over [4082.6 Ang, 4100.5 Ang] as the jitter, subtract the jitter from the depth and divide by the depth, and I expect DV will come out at 2.3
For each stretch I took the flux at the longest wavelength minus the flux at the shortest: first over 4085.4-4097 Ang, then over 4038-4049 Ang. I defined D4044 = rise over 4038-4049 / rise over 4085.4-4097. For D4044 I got 1.8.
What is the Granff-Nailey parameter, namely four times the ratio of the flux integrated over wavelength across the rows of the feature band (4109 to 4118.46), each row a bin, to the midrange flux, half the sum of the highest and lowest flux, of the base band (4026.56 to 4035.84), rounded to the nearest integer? 46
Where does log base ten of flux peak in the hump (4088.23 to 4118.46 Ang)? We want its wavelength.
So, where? 4088.70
